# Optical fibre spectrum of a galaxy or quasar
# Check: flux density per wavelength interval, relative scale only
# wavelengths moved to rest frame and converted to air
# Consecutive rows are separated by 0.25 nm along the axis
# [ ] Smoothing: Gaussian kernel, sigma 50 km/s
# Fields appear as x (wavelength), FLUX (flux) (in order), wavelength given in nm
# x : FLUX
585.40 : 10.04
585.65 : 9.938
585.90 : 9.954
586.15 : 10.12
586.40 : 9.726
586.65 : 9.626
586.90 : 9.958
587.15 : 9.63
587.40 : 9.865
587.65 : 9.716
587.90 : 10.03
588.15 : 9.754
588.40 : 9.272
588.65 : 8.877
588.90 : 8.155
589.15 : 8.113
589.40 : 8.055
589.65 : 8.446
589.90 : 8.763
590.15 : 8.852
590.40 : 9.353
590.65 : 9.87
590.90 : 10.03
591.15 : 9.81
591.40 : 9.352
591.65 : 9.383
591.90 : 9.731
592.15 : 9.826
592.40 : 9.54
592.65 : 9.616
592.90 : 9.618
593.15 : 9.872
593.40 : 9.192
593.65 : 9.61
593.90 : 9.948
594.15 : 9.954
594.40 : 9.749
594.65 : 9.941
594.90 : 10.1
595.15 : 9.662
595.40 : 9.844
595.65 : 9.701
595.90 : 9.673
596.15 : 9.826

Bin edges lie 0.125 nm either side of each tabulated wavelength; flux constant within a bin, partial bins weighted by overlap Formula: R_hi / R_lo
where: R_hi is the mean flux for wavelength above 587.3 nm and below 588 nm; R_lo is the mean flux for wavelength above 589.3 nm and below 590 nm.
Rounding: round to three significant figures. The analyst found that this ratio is 1.17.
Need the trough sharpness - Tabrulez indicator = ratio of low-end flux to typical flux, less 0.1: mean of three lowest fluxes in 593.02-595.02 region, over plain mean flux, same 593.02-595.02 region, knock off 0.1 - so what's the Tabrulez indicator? 0.872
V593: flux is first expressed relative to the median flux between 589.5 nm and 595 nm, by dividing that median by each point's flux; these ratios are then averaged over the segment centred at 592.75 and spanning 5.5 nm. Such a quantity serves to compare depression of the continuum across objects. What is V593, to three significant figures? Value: 1.00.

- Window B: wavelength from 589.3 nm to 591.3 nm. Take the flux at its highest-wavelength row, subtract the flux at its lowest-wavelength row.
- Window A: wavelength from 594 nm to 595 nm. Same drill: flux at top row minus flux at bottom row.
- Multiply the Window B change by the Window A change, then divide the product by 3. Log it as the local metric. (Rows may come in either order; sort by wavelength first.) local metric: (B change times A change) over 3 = 0.085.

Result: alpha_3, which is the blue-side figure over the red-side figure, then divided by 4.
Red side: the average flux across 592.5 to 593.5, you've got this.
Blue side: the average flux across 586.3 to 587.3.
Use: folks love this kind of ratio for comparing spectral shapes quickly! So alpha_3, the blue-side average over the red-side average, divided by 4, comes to 0.254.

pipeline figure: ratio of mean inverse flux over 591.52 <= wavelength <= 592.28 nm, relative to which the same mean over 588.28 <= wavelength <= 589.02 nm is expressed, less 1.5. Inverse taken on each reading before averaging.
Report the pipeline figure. -0.40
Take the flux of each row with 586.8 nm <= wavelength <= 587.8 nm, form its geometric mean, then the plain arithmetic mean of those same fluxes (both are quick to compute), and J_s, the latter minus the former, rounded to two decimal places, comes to 0.00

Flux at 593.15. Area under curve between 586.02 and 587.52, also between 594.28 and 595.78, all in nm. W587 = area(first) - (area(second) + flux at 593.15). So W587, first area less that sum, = -10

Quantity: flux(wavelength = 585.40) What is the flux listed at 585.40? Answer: 10.04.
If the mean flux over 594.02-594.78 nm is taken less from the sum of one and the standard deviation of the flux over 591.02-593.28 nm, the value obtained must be -8.7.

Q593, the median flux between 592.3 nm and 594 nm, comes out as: 9.62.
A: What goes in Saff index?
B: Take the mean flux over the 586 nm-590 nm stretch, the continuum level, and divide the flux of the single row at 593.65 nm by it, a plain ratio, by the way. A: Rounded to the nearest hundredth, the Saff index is 1.04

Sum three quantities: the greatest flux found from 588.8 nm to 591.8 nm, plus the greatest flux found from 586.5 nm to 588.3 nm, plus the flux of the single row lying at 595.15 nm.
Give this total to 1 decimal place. 29.7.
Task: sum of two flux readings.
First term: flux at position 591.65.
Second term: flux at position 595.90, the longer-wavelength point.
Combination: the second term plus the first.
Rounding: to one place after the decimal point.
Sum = 19.1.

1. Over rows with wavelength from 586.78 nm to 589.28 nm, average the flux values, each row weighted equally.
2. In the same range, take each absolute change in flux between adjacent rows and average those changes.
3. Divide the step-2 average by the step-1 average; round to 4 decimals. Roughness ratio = 0.0350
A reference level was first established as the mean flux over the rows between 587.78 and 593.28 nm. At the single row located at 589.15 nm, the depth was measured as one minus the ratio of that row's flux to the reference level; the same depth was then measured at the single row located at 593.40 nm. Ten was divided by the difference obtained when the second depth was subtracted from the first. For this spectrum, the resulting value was 86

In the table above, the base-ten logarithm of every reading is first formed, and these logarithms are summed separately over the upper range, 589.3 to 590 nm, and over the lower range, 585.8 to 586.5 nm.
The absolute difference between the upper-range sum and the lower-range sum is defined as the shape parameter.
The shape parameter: 0.22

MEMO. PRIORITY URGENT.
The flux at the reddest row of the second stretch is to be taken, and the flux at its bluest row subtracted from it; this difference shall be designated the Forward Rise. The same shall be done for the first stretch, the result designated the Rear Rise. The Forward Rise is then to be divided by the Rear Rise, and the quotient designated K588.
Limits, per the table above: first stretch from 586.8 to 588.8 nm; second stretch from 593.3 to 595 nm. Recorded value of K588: -0.8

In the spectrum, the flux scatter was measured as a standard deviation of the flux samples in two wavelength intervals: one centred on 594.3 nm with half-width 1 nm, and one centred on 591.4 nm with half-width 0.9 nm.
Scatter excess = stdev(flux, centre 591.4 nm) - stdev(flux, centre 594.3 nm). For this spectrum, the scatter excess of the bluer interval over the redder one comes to 0.0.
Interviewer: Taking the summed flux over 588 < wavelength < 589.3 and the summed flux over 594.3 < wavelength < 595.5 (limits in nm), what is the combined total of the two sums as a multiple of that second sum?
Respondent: 1.90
